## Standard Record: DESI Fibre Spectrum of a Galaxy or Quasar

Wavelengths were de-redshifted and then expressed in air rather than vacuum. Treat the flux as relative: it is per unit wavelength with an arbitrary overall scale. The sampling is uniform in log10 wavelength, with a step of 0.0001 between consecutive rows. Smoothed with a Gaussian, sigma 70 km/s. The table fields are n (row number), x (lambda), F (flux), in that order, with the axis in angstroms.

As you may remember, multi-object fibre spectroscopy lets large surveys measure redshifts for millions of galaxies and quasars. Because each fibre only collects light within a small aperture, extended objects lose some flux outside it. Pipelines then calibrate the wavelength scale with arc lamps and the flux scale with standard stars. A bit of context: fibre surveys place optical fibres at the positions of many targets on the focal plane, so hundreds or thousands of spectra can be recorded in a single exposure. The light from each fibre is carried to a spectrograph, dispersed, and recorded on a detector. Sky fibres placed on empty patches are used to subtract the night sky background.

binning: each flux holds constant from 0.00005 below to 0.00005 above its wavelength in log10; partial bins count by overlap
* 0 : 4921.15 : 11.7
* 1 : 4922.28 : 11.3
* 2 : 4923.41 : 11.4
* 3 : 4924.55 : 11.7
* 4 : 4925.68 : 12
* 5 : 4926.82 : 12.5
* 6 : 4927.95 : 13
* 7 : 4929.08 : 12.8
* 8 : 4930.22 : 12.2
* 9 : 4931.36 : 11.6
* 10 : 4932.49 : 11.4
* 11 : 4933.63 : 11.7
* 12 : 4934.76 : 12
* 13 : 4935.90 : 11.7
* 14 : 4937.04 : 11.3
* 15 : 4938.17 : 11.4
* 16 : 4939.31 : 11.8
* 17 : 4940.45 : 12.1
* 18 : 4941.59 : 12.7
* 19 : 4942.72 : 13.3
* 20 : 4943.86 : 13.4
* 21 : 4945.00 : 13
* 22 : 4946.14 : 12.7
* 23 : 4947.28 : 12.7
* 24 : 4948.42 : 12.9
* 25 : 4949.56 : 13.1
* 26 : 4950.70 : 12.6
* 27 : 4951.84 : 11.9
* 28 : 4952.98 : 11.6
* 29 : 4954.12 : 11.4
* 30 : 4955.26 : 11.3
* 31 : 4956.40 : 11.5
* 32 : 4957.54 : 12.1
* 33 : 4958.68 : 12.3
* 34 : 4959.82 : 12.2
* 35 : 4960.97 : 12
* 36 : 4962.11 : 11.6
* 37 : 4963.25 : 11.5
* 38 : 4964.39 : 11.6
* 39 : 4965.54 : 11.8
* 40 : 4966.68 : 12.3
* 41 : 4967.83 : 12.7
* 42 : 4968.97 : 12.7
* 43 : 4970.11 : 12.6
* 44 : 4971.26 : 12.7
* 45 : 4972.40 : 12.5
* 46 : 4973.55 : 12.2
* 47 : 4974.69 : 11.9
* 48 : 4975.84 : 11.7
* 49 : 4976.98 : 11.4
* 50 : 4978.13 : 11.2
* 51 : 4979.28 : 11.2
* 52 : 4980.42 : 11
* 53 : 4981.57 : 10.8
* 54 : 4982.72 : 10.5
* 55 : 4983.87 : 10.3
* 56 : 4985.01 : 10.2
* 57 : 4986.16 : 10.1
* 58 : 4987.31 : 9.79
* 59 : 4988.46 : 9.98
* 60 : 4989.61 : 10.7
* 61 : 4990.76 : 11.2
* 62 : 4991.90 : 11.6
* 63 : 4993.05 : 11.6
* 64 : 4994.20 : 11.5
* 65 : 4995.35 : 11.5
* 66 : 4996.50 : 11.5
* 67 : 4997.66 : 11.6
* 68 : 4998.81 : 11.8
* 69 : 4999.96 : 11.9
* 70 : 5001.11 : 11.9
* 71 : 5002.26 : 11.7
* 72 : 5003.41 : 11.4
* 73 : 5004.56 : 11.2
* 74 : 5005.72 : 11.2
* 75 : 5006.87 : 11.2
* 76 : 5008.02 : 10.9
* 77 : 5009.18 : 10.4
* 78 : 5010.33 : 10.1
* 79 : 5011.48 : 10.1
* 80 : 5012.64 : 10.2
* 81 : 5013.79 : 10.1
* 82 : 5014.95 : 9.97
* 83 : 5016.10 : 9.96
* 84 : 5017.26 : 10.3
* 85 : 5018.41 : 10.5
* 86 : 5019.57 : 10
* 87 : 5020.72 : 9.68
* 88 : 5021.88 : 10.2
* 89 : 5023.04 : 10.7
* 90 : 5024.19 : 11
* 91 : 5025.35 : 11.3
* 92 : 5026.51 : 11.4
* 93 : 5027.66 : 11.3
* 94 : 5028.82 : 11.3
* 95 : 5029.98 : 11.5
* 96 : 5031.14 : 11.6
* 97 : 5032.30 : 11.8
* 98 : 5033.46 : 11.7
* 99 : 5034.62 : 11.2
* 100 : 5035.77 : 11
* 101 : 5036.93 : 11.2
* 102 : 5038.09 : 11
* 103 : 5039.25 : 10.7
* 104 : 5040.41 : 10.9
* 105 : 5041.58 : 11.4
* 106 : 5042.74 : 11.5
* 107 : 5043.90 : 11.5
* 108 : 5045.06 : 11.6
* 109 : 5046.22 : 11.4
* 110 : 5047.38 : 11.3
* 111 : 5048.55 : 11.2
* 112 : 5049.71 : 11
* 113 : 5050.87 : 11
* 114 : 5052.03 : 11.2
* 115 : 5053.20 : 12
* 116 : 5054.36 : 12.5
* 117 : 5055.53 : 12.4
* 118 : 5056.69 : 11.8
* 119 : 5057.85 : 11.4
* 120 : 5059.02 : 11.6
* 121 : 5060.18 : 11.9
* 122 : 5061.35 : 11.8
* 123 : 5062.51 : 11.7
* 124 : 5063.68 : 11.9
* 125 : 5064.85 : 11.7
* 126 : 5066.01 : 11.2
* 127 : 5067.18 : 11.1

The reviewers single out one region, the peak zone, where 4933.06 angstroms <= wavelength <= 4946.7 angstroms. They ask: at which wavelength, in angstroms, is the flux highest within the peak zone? 4943.86 angstroms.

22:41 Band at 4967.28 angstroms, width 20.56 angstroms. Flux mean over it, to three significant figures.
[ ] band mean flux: 12.1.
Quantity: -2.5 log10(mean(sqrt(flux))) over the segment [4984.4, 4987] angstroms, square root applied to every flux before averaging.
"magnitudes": -1.26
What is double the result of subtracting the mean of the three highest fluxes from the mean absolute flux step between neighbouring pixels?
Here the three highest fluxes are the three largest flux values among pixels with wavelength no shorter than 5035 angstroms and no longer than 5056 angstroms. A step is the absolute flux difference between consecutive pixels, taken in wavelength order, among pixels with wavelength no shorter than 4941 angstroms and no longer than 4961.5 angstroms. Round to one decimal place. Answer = -24.0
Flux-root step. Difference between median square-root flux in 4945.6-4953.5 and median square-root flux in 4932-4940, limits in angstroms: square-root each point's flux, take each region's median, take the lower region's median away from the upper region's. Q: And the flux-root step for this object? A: 0.14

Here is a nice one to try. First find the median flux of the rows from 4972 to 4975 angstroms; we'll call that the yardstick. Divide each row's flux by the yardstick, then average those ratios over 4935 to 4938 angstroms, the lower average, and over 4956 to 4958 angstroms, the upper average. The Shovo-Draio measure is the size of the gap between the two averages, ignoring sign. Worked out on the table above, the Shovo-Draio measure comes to 0.02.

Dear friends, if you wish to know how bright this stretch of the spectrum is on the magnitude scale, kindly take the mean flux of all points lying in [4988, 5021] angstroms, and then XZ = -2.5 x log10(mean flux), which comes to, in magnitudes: -2.59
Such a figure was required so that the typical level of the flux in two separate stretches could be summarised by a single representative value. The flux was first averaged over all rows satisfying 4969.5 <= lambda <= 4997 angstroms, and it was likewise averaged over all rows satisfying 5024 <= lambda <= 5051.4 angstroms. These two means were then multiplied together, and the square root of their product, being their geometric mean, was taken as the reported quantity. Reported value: 11.3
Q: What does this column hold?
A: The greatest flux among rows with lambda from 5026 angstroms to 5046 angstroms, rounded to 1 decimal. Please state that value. 11.8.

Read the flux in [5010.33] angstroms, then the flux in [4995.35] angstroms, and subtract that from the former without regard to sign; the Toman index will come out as 1.4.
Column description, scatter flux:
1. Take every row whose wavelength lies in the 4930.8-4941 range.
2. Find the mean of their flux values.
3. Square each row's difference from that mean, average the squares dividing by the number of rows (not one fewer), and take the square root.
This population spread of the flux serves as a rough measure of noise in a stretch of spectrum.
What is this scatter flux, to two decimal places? 0.26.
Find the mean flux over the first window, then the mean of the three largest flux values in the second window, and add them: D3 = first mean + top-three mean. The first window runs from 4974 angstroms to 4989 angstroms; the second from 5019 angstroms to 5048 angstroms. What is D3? 22.5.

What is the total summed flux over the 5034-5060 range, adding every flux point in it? 251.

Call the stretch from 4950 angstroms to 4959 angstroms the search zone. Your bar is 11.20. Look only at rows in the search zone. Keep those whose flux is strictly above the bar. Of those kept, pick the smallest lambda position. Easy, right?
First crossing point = 4950.70 angstroms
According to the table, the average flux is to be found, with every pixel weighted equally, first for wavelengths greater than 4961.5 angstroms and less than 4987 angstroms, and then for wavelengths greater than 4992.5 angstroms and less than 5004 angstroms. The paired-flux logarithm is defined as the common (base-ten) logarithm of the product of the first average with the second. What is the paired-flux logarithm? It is 2.13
